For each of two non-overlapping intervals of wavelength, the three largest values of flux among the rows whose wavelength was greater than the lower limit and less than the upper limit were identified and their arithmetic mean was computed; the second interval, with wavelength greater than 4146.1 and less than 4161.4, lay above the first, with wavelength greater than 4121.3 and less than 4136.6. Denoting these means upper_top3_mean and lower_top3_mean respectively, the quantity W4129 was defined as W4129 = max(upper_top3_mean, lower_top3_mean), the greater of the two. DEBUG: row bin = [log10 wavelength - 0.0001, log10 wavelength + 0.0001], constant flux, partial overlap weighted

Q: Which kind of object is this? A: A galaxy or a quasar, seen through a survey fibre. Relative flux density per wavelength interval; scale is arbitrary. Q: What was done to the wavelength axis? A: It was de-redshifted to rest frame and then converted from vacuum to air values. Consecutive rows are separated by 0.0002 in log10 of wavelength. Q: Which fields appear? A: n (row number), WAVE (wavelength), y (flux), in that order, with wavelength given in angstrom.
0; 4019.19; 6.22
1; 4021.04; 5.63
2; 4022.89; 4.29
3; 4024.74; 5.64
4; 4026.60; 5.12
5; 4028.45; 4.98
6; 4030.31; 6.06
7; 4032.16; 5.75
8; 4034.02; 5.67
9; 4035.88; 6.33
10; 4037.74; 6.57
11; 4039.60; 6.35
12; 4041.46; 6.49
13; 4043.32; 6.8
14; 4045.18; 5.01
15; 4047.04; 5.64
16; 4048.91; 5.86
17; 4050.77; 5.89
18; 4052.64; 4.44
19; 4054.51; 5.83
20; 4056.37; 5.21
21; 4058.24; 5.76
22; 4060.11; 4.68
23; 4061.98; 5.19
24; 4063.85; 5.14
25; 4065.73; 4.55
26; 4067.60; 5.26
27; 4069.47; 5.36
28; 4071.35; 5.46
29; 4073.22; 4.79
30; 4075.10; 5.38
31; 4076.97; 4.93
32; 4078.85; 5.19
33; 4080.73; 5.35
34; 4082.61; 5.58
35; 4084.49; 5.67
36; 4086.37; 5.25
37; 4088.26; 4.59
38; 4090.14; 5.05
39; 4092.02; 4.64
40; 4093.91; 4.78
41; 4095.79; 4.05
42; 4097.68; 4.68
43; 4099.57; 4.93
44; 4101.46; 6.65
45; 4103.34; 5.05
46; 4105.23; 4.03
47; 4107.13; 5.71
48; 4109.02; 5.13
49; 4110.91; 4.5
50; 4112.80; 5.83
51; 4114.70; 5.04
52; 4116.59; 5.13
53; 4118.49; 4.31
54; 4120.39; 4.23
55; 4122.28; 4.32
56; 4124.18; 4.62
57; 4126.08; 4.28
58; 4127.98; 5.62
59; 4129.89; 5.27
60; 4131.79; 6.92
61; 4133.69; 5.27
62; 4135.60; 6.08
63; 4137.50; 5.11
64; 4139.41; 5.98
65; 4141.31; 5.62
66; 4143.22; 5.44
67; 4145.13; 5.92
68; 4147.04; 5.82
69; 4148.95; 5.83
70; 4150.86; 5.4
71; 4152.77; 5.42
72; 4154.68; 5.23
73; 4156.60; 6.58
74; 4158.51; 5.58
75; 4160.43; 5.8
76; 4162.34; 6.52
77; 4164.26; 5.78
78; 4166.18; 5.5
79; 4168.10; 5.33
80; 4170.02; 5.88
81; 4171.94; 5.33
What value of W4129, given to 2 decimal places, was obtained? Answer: 6.21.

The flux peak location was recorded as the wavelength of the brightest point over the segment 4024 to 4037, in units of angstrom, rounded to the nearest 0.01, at 4035.88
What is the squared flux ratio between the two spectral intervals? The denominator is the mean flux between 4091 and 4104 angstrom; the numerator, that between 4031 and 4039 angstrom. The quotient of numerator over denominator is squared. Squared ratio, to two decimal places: 1.50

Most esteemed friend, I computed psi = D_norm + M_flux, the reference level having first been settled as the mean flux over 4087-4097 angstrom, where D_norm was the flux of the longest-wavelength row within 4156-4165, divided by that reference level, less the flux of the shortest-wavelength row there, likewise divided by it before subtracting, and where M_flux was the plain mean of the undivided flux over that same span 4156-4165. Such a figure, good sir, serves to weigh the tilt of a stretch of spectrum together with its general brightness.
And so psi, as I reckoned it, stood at 5.9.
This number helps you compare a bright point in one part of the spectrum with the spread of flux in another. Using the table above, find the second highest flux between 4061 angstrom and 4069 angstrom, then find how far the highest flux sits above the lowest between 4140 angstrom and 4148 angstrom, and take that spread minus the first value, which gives -4.7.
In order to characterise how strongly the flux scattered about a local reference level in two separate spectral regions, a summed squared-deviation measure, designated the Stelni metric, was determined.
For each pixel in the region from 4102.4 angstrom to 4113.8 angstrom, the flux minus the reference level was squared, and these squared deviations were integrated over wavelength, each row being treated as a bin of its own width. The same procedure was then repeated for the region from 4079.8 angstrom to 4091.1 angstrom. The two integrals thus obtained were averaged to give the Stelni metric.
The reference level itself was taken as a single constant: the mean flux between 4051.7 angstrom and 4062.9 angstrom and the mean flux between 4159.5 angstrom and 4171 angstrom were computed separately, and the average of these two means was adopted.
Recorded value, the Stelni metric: 4.5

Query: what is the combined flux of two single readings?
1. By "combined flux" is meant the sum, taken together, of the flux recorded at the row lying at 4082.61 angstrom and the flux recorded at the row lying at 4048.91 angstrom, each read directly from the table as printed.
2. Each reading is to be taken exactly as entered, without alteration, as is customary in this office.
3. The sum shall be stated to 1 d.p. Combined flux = 11.4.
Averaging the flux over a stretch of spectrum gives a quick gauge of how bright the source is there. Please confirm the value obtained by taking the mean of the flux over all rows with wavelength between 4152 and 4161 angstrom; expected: 5.7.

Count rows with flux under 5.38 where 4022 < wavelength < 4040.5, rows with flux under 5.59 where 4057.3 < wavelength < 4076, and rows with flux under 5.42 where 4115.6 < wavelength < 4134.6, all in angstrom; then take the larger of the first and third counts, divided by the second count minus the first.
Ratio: 1.33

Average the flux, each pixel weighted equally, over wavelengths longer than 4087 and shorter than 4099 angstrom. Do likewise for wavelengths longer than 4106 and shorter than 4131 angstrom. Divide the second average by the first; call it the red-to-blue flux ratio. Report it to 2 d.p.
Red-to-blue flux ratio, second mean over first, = 1.06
